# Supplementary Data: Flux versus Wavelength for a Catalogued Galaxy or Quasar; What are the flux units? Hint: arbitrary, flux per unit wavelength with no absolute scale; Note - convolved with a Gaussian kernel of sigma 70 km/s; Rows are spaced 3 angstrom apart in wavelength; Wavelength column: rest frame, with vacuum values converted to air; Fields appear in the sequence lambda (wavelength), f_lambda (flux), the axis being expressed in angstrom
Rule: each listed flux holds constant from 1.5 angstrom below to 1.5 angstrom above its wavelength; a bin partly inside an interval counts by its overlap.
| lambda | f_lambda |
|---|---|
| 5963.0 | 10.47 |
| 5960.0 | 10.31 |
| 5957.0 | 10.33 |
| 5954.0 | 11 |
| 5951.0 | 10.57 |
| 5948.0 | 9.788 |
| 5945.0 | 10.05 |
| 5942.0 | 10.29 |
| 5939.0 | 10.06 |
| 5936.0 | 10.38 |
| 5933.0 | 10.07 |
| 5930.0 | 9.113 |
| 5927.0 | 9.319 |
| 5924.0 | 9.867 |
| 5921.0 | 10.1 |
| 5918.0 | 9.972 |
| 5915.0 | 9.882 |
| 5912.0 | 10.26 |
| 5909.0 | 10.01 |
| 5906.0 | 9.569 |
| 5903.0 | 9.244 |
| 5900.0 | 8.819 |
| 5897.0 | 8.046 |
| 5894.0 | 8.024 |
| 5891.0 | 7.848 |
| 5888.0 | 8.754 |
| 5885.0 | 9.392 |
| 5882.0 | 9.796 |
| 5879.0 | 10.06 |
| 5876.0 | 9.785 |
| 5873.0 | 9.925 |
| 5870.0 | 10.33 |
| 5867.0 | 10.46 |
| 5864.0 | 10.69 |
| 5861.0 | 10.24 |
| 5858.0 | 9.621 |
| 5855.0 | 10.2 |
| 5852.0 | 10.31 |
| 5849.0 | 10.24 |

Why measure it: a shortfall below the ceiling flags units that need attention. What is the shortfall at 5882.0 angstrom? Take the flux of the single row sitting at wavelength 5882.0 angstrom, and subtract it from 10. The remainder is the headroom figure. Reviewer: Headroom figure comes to 0.2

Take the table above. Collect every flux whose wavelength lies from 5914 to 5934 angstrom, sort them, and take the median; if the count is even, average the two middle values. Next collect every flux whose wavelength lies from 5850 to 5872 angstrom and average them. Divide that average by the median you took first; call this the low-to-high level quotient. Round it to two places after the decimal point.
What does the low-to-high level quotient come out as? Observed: 1.04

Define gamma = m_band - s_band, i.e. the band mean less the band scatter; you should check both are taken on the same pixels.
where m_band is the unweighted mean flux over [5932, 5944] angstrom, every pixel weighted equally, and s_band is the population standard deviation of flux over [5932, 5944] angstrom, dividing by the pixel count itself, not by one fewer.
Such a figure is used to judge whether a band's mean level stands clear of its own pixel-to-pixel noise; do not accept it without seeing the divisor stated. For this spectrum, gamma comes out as 10.1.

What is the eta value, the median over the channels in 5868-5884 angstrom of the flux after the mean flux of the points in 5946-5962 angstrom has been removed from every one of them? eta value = -0.47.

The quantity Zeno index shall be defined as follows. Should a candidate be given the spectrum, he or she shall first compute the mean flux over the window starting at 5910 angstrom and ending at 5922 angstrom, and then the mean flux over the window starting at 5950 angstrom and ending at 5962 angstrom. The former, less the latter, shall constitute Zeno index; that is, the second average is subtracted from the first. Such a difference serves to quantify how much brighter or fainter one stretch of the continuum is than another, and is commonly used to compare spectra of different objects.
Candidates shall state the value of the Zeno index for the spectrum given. -0.50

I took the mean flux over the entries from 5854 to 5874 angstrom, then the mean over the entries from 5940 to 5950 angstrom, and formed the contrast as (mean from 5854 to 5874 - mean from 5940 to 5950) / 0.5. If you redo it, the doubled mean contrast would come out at 0.3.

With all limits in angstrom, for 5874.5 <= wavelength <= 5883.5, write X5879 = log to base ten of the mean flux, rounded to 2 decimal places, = 0.99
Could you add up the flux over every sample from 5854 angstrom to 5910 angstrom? 181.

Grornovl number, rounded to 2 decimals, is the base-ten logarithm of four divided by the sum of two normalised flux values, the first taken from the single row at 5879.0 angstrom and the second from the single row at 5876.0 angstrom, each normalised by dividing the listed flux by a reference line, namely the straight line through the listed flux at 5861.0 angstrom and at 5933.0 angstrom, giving 0.31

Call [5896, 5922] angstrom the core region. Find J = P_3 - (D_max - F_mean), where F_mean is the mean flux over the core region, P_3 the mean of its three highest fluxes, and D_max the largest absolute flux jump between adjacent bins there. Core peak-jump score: 18.9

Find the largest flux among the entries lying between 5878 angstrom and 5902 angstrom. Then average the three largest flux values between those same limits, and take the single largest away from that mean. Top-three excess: -0.31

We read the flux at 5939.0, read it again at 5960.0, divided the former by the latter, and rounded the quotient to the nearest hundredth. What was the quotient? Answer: 0.98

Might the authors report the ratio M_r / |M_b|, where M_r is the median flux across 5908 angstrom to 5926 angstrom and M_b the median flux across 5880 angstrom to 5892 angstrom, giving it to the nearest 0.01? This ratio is 1.10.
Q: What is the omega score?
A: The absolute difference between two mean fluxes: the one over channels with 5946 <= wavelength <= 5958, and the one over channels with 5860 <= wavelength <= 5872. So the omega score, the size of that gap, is 0.01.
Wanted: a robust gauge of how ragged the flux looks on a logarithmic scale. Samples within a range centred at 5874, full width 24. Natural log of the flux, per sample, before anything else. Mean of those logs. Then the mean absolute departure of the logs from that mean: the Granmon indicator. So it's 0.033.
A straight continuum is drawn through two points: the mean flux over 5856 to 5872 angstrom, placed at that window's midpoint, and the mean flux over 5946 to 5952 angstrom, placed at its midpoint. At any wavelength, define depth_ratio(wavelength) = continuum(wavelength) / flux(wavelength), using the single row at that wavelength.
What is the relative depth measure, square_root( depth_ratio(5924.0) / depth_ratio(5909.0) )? 1.006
